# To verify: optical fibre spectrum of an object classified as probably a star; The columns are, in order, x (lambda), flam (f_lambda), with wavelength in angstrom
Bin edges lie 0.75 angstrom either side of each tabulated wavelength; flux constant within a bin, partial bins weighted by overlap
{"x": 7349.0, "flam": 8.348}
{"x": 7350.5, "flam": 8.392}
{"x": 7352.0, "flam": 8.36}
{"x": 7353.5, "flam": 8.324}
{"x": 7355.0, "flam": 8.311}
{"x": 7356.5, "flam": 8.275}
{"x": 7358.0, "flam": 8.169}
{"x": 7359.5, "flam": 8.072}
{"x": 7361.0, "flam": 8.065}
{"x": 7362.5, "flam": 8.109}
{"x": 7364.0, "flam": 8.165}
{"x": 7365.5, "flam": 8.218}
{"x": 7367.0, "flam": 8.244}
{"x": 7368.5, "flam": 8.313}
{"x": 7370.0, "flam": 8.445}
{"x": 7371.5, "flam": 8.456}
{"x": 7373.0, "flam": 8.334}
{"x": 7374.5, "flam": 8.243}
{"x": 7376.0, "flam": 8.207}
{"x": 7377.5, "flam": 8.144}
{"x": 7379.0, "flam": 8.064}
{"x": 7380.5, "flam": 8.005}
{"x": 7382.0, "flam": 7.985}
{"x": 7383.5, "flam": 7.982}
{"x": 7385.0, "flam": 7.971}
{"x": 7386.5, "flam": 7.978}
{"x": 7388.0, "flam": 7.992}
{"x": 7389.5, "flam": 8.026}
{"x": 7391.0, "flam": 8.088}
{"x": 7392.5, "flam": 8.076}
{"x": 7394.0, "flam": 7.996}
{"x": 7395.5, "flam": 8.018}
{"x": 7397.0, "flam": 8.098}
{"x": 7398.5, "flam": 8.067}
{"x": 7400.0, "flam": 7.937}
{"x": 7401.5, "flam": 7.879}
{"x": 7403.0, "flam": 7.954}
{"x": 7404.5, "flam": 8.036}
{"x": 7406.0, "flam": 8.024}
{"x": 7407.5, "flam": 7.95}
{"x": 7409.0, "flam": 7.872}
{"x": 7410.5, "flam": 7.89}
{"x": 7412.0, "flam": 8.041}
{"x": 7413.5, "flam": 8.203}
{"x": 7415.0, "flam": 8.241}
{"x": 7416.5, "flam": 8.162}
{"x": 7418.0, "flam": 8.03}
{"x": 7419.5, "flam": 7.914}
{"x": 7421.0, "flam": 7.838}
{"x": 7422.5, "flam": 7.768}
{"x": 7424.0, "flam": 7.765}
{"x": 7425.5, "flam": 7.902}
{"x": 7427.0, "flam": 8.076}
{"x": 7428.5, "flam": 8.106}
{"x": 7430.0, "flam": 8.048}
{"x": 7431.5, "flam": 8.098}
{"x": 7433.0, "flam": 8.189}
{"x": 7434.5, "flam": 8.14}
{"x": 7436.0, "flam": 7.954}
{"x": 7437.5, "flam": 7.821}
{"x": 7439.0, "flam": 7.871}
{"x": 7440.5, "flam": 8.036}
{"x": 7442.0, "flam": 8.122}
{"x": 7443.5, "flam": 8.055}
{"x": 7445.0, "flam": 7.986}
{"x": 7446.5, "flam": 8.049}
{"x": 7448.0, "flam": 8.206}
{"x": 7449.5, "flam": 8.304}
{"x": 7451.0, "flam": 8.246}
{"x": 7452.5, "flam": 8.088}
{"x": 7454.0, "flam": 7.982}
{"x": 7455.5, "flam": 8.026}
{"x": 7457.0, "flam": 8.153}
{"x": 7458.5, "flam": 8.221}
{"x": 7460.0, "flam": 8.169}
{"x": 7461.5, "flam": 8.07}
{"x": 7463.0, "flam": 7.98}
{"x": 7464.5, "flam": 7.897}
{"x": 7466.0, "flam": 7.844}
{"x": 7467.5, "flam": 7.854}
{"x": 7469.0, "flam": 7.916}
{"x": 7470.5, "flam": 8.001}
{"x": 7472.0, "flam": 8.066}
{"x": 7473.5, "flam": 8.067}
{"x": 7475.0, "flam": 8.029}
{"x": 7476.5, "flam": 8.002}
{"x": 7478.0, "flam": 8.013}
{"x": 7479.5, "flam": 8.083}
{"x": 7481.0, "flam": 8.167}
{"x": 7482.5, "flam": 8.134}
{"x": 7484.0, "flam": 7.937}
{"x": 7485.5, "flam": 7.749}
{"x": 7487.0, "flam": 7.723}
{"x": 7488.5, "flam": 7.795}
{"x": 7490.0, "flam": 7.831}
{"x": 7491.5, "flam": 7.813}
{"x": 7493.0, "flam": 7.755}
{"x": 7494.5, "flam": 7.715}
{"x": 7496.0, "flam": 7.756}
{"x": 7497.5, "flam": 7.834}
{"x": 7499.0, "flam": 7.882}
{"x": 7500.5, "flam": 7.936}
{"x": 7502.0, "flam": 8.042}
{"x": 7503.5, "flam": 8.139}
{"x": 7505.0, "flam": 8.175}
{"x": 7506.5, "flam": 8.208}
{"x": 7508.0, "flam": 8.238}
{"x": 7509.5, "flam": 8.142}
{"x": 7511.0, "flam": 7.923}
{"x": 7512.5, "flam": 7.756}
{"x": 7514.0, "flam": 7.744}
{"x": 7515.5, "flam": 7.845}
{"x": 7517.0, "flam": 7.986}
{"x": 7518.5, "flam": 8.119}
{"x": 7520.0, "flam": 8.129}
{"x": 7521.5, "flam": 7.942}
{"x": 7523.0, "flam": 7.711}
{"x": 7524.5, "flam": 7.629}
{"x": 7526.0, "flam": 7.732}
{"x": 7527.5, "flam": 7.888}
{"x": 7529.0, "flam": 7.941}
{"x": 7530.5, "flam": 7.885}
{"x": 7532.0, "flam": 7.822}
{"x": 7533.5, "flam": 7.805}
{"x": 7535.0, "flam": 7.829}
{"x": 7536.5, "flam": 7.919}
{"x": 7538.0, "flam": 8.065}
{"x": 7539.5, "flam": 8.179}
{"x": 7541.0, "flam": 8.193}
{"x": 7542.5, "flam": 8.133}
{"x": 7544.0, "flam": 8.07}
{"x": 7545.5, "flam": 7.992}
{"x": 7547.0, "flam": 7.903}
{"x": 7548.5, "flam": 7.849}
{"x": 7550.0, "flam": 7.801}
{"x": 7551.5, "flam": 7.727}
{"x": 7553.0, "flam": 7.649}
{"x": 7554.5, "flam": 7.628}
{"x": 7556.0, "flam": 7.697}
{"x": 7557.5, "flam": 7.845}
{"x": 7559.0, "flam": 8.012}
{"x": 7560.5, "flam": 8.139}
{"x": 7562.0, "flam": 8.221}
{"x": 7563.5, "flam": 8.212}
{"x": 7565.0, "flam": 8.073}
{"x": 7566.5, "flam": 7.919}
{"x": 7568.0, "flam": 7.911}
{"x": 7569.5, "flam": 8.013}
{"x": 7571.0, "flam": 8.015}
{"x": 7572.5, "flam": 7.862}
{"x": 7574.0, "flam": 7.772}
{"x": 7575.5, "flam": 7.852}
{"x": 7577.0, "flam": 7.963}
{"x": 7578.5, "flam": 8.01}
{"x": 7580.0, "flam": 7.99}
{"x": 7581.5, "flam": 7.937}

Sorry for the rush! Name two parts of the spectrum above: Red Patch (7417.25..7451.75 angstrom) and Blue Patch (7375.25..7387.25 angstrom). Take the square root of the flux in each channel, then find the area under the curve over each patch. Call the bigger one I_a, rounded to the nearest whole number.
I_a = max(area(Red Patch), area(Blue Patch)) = 98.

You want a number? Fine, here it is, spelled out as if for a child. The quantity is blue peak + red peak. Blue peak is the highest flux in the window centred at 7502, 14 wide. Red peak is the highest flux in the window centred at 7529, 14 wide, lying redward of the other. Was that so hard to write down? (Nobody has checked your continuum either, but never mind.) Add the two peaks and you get 16.2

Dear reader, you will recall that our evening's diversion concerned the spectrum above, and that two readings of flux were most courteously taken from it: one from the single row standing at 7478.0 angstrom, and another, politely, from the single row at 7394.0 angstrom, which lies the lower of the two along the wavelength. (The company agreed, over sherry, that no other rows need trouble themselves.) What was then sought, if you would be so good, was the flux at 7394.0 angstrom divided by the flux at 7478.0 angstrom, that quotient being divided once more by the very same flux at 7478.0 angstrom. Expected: 0.125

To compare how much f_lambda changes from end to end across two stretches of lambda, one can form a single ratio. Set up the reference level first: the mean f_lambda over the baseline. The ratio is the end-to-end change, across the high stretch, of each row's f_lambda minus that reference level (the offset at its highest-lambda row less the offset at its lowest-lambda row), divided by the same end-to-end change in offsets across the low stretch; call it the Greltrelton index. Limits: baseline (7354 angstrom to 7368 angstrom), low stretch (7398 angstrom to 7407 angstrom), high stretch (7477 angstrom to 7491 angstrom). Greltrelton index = 4.2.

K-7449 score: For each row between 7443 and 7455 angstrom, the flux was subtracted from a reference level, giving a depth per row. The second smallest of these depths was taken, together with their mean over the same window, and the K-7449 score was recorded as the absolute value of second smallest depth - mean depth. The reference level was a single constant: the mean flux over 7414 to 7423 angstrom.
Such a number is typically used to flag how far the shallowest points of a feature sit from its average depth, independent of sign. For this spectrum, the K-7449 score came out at 0.132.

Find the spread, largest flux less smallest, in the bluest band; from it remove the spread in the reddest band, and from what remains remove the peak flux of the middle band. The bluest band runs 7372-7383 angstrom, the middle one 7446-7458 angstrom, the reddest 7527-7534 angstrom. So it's -8.09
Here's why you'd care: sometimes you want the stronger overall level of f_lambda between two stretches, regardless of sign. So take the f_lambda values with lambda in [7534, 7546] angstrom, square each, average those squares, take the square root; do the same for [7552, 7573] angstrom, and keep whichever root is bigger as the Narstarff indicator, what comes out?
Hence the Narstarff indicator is 8.048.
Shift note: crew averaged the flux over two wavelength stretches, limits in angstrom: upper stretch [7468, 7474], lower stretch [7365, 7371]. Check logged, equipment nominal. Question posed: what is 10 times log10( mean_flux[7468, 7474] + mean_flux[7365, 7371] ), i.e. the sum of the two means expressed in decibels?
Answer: 12.13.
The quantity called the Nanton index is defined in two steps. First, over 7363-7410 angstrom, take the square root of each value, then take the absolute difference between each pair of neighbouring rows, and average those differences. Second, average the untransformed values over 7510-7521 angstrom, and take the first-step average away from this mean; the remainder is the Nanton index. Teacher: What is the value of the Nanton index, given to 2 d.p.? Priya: 7.92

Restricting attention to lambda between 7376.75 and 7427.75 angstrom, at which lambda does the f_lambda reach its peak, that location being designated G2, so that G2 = 7415.0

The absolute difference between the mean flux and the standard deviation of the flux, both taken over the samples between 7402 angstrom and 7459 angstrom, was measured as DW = 7.90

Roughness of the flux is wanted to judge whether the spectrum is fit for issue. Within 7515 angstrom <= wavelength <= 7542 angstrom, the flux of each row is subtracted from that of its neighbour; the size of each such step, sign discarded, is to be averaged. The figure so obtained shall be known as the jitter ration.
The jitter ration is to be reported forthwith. 0.10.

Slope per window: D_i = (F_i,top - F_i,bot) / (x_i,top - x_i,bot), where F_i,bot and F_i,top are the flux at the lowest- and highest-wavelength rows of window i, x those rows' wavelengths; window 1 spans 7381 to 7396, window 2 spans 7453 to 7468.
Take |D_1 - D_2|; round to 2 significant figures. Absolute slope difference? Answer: 0.012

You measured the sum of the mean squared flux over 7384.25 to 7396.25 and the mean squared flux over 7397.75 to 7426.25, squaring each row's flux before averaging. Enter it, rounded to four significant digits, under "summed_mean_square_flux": 127.9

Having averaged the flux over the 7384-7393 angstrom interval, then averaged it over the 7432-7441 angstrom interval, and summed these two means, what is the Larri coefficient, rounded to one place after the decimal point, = 16.0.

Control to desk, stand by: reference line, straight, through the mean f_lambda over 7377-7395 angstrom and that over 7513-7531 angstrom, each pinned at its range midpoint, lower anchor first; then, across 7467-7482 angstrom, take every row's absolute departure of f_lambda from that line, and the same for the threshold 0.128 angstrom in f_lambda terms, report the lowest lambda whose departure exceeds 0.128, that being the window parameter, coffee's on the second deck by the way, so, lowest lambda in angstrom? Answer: 7472.0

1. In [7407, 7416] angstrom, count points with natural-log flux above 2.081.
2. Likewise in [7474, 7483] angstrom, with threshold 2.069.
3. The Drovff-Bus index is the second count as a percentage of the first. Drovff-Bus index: 200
